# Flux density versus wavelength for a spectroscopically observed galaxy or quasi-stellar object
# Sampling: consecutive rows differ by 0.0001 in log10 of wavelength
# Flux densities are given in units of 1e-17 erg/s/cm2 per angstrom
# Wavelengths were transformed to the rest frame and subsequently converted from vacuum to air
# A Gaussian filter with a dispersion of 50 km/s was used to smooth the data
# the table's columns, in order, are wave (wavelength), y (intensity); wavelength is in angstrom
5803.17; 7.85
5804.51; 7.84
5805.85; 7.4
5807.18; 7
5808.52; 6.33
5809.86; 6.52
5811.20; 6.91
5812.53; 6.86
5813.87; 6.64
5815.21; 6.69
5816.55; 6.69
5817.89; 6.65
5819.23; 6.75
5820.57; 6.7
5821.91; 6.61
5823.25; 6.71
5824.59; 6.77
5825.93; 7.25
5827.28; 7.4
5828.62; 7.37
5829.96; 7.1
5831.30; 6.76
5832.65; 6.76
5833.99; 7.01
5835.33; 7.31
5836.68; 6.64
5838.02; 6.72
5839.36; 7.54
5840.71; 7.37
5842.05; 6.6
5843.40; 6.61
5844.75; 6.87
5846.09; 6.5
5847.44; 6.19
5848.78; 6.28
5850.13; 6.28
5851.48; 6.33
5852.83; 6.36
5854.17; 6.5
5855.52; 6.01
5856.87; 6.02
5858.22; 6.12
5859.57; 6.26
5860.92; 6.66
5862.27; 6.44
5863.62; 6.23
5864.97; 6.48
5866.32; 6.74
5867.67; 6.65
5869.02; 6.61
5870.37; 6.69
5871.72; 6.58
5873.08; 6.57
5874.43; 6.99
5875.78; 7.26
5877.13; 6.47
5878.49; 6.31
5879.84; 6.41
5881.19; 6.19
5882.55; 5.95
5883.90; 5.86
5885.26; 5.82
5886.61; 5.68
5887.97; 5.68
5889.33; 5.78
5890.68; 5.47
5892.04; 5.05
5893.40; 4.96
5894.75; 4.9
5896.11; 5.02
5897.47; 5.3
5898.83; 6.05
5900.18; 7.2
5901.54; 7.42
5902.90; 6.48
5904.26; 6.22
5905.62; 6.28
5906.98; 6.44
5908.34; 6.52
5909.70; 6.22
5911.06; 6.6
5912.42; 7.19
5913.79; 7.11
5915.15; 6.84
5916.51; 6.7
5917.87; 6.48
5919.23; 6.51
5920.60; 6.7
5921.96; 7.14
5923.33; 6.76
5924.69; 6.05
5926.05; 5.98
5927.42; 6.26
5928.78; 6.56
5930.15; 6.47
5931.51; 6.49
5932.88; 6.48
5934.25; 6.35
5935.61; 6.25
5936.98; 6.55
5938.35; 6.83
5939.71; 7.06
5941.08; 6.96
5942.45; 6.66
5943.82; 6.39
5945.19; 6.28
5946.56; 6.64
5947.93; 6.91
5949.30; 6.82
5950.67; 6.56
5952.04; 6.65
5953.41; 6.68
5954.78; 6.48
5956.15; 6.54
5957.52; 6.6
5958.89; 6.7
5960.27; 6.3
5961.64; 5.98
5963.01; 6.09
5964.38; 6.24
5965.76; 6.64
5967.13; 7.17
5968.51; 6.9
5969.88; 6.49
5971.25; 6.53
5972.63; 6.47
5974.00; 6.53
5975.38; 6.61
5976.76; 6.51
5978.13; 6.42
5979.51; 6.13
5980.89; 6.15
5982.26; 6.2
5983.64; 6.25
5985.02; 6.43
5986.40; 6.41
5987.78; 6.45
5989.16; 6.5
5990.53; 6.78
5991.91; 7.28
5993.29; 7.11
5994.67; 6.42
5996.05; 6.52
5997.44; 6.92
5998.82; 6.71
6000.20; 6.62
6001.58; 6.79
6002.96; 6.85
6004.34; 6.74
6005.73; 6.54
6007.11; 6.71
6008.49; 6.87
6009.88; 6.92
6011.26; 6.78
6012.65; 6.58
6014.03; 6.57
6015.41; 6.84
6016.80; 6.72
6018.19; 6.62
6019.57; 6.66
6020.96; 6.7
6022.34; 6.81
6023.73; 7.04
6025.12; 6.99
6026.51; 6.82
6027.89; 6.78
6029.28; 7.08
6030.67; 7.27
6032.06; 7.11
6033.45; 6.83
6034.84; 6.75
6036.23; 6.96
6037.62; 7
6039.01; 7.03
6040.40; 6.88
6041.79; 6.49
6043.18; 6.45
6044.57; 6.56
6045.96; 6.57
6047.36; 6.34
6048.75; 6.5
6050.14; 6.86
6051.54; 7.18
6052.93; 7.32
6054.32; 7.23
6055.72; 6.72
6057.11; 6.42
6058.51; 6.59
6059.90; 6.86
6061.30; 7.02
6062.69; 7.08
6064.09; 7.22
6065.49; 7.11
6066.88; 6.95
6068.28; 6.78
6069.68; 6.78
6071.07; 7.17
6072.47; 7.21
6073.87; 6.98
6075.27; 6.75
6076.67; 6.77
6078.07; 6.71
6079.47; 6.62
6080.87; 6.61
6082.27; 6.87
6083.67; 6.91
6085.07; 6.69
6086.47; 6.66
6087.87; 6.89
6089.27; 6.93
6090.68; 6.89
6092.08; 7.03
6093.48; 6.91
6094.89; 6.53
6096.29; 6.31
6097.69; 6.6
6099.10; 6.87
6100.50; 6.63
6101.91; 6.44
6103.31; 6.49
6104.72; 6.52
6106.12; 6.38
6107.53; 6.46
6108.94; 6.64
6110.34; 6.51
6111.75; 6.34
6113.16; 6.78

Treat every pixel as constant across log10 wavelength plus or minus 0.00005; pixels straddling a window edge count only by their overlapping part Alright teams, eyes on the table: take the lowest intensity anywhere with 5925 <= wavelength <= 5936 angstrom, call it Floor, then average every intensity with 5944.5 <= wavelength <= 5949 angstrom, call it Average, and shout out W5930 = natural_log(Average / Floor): 0.10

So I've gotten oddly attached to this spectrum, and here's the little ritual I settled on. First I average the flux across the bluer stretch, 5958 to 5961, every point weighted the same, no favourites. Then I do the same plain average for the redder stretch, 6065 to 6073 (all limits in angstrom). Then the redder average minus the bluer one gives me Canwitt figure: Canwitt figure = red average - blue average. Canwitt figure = 0.5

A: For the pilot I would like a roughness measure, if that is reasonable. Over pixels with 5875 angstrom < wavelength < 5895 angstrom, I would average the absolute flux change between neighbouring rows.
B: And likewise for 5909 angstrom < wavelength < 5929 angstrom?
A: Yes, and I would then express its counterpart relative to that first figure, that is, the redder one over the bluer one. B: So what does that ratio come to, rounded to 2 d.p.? 1.48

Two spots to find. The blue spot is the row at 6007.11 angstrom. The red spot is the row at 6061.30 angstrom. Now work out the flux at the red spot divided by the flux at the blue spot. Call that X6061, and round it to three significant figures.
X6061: 1.05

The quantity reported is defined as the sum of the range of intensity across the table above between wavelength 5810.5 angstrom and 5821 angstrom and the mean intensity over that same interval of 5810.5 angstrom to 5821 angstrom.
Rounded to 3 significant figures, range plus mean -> 7.01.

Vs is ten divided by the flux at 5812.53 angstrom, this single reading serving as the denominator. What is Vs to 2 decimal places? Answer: 1.46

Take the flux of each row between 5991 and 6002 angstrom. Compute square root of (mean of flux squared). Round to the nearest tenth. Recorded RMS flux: 6.8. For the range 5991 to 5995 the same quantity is 6.9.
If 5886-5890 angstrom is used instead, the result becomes 5.7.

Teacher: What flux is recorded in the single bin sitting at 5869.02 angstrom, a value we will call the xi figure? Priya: 6.61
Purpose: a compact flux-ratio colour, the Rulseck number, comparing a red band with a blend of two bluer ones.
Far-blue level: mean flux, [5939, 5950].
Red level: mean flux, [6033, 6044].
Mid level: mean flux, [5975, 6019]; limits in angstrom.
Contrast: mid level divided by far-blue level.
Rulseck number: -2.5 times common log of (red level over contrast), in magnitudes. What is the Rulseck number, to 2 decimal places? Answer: -2.10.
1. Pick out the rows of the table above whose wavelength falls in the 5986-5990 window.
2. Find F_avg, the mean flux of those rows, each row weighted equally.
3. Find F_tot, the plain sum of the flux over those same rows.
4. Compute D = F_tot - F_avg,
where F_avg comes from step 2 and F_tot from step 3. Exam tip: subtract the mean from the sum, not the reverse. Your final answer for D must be 12.9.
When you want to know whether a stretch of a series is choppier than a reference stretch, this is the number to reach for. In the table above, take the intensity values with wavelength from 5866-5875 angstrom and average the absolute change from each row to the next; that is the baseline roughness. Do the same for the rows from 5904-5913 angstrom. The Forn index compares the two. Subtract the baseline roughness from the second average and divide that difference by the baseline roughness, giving 1.1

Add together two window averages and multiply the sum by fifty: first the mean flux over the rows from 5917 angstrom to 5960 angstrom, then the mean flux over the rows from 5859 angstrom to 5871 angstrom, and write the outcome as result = 655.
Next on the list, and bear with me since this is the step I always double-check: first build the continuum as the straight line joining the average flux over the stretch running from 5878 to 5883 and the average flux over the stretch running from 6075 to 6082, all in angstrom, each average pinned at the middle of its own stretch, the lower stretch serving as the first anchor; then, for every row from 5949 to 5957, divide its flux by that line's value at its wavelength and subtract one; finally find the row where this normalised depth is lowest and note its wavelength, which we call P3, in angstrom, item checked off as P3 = 5954.78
